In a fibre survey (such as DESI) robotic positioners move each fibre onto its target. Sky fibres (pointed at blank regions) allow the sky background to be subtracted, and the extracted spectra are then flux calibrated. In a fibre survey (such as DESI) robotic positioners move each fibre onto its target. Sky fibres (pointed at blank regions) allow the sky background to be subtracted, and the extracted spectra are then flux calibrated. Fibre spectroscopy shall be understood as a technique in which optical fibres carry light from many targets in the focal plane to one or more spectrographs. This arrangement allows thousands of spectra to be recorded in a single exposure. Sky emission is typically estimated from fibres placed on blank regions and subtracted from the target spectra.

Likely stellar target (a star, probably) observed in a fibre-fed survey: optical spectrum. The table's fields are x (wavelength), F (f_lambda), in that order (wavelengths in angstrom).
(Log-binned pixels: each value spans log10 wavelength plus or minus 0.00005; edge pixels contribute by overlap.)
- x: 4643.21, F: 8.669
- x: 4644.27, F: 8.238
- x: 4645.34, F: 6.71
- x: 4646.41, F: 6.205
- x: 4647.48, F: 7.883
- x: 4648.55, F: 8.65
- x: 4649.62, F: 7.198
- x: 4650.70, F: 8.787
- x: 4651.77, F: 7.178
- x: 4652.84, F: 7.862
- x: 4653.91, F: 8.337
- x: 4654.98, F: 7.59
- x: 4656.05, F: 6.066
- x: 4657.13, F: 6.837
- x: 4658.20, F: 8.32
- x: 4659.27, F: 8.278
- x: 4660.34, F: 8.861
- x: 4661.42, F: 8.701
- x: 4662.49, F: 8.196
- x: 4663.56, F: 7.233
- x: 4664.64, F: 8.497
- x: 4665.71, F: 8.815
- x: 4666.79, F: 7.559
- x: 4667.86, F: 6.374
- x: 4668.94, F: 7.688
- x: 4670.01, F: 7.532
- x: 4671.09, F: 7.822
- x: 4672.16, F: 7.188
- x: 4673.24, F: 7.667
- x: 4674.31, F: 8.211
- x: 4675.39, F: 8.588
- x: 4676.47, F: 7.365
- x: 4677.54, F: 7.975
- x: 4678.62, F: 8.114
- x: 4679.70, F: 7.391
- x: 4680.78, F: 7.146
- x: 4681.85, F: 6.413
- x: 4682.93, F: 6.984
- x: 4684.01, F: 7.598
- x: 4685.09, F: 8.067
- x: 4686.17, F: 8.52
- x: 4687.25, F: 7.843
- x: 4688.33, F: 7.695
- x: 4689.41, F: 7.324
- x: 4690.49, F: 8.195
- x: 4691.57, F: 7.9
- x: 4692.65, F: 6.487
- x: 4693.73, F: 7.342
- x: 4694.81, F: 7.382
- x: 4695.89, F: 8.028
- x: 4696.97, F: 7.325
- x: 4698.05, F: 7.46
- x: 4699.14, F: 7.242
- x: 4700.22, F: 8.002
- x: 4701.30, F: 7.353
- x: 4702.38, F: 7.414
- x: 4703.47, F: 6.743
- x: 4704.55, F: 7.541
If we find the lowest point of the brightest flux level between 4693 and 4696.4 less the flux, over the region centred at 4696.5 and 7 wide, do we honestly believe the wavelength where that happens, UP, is 4695.89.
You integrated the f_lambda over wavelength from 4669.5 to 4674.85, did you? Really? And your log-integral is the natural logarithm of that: 3.7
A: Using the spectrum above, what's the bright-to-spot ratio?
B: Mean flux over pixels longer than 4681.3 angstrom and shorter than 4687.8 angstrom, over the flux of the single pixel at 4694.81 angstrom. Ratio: 1.03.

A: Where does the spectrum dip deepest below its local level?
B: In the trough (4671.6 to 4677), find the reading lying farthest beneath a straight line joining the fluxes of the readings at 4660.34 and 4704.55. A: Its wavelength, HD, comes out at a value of 4672.16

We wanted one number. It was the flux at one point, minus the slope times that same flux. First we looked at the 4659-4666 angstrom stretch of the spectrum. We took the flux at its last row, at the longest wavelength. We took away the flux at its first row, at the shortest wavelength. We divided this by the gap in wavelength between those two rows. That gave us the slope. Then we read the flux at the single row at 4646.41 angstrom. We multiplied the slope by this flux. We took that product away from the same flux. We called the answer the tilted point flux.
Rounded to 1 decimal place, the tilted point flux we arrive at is 5.7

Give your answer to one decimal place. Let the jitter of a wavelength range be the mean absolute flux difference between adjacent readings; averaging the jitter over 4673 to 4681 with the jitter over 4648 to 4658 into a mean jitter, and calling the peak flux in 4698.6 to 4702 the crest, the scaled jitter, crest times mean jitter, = 6.6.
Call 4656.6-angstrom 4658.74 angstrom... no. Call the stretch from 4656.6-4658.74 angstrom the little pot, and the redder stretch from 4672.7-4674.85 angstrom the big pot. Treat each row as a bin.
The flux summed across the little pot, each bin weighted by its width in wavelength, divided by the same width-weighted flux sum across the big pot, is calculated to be 0.95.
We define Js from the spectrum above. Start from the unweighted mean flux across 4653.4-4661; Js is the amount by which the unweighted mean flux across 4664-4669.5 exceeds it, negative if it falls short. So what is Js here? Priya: 0.0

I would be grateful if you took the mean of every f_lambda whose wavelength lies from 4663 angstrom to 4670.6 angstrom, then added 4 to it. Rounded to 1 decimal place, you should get 11.7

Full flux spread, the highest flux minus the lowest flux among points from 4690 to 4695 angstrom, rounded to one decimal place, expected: 1.7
